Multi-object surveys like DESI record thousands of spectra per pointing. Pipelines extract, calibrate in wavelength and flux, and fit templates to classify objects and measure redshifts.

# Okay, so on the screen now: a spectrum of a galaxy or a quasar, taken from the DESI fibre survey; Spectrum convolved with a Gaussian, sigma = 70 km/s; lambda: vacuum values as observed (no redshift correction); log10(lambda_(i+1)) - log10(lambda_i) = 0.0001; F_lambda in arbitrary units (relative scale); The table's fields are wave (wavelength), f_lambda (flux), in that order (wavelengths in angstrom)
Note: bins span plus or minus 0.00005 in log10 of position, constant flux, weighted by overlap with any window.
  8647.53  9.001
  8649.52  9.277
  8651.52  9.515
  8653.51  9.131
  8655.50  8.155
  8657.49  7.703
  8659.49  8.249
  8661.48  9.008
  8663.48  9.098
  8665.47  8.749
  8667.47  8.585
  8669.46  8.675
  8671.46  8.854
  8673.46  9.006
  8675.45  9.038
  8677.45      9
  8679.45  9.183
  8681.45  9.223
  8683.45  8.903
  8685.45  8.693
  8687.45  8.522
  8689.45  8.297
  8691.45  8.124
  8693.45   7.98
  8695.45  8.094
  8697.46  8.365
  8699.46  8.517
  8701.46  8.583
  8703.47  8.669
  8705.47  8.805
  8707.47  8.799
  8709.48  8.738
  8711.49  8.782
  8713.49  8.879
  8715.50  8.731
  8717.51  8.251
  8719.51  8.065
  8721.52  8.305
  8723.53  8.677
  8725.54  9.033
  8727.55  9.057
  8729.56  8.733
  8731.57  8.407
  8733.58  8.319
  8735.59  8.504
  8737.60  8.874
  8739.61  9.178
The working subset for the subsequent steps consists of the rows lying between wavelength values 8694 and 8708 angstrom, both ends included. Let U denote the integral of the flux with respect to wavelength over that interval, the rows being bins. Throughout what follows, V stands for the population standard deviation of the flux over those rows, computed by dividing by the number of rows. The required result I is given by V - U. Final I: -119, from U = 119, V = 0.23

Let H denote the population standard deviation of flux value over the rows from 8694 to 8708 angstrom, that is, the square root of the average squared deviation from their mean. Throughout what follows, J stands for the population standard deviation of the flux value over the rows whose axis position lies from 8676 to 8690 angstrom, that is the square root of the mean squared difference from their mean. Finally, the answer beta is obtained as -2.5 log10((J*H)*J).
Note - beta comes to 4.1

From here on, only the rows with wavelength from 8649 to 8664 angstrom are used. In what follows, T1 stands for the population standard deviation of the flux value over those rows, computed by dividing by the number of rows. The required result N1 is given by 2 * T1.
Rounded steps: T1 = 0.60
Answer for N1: 1.2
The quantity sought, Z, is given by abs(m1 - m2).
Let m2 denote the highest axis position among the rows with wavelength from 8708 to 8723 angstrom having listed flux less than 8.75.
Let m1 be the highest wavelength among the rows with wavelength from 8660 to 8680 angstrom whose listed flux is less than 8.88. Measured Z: 50.1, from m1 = 8671.46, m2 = 8721.52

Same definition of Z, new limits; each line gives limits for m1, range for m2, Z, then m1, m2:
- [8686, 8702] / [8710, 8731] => 28.1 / 8701.46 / 8729.56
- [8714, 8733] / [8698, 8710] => 22.1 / 8731.57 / 8709.48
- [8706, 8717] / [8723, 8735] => 18.1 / 8715.50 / 8733.58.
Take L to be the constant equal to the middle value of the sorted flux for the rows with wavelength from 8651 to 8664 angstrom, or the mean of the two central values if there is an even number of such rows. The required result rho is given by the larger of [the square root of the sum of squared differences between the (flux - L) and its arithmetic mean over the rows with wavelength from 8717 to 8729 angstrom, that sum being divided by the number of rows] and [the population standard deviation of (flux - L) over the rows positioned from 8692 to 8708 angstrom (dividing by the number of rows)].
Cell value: 0.39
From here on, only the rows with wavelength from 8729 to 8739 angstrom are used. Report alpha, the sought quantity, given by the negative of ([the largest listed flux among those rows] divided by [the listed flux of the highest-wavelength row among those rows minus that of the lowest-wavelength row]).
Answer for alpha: -63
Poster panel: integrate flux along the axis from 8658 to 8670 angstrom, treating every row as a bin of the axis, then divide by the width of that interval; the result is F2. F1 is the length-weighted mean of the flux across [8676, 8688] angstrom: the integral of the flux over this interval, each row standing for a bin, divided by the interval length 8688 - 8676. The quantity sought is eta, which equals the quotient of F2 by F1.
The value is 0.97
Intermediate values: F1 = 8.94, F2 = 8.69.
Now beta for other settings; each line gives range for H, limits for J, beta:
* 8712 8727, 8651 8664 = 2.3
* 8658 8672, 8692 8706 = 4.2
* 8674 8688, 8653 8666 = 3.0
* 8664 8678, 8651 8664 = 3.0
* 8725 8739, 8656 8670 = 3.2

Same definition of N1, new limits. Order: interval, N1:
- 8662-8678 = 0.4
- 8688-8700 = 0.4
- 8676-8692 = 0.8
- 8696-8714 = 0.3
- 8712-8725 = 0.6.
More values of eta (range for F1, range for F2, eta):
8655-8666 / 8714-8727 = 1.00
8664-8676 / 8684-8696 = 0.94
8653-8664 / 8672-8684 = 1.06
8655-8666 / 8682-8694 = 1.00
